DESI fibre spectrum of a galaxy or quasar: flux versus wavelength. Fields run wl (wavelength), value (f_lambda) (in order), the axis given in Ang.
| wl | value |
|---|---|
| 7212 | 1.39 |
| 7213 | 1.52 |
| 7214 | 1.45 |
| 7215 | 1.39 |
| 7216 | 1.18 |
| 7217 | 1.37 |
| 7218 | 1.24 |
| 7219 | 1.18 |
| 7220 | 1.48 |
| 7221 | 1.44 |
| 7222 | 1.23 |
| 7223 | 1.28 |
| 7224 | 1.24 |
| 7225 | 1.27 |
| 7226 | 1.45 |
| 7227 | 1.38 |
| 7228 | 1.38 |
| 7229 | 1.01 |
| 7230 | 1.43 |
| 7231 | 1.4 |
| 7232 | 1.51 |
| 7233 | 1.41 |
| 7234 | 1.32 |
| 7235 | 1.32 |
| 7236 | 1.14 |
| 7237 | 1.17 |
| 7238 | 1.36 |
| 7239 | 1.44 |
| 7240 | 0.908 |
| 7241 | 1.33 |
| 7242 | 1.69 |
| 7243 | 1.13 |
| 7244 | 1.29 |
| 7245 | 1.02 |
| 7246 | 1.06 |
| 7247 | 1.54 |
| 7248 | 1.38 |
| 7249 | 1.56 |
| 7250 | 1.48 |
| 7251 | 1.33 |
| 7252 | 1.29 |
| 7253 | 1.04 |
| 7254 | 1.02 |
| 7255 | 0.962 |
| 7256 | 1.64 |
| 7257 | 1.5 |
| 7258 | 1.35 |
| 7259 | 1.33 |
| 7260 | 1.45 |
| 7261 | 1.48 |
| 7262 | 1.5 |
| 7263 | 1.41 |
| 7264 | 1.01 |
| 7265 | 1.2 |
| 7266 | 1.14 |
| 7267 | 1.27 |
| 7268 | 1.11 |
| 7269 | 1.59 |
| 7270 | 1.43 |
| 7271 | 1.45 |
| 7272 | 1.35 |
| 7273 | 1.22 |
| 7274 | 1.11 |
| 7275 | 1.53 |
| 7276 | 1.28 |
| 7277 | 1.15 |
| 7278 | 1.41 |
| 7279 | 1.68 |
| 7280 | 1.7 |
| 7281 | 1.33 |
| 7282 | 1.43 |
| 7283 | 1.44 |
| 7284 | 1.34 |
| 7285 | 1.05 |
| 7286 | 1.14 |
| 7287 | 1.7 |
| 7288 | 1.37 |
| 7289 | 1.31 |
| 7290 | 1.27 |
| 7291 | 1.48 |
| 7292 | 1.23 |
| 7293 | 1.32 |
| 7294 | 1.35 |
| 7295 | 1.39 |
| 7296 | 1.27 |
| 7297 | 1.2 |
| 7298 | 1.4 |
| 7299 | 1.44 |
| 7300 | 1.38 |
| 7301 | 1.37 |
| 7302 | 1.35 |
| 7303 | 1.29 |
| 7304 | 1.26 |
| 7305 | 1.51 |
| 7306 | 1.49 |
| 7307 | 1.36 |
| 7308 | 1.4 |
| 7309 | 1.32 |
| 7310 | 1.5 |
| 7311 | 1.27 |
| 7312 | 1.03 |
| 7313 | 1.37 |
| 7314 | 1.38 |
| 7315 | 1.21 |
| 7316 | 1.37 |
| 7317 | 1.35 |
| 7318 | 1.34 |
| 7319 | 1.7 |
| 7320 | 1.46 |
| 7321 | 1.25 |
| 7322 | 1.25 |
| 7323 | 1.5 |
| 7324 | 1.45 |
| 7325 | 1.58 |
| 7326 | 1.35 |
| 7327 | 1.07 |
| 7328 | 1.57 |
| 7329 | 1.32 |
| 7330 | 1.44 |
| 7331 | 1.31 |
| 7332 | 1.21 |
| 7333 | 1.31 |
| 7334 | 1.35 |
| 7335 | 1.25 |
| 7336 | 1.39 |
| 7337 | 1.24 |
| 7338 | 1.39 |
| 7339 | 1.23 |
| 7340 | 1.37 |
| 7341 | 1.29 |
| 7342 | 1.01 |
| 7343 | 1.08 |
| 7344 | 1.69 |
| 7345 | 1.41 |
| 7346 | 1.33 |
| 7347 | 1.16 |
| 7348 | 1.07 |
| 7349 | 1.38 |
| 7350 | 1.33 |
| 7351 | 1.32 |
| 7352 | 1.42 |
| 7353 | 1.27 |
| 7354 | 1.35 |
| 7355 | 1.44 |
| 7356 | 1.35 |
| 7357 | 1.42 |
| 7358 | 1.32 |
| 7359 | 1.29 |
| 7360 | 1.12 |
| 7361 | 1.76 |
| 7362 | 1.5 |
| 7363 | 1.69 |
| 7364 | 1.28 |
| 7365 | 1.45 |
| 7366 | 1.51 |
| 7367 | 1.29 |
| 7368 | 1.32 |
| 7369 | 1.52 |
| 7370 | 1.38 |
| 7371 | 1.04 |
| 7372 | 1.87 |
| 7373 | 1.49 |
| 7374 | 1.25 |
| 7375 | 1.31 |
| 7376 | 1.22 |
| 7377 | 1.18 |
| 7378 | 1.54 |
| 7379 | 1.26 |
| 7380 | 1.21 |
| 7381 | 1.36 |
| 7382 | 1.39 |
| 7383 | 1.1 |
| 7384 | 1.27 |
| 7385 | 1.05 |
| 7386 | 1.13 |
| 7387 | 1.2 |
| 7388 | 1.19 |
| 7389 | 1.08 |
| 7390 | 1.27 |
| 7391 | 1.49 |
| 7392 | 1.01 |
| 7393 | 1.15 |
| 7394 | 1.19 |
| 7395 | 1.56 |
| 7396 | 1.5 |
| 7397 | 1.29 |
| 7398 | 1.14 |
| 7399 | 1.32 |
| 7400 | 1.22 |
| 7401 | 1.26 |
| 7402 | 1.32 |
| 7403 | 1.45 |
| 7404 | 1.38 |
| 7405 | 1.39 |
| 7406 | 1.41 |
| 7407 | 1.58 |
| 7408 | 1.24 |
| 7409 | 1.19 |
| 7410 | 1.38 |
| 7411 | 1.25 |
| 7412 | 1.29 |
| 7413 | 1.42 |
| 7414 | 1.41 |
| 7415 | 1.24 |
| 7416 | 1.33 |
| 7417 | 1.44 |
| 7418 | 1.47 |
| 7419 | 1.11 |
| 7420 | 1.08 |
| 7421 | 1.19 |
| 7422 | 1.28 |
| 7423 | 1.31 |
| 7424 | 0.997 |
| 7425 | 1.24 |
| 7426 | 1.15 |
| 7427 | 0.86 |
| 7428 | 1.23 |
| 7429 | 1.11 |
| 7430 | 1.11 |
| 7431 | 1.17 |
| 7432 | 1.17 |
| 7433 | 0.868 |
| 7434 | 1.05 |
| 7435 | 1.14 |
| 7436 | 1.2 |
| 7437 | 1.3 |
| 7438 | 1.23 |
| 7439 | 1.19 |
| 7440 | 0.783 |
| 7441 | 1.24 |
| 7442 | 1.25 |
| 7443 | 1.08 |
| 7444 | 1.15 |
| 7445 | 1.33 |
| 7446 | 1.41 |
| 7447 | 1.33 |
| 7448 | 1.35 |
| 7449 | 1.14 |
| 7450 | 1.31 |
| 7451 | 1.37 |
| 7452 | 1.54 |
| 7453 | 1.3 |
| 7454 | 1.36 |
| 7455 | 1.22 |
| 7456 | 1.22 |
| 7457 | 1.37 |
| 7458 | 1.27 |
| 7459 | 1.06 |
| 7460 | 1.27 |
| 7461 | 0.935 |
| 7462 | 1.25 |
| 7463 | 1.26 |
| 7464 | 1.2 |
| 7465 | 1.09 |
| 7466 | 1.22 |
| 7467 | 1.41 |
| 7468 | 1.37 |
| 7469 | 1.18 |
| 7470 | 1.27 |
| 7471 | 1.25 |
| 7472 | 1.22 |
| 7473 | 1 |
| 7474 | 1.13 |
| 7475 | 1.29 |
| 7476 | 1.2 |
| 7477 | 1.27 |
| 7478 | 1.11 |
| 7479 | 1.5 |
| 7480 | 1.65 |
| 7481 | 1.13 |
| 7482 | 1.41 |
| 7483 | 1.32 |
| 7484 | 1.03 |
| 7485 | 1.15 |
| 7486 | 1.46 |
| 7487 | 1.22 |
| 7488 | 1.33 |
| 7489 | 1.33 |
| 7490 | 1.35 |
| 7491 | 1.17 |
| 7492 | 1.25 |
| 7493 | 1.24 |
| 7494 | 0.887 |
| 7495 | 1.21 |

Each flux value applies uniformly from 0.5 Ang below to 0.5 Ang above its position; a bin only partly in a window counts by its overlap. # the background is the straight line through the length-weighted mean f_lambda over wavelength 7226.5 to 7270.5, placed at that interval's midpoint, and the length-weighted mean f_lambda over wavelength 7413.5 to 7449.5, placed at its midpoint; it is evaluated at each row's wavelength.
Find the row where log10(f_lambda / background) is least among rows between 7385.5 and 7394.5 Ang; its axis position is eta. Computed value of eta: 7392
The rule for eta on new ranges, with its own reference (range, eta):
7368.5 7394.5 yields 7392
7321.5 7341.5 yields 7327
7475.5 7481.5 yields 7478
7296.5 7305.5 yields 7297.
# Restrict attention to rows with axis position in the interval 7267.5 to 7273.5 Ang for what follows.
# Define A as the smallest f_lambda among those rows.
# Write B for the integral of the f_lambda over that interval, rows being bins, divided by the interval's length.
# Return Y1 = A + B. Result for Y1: 2.47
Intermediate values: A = 1.11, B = 1.36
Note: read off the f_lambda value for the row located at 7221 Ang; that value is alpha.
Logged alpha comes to 1.44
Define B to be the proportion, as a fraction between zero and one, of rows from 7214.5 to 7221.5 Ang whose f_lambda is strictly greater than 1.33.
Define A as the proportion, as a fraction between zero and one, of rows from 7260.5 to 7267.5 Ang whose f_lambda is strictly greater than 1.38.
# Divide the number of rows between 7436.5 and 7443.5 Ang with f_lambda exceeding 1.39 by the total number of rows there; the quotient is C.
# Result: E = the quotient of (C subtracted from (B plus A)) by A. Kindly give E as 2.33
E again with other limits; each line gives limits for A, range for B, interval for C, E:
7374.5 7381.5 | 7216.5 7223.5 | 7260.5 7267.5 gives 1.00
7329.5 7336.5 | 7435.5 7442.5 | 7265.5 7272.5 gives -0.50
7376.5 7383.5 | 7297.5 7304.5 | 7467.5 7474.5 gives 3.50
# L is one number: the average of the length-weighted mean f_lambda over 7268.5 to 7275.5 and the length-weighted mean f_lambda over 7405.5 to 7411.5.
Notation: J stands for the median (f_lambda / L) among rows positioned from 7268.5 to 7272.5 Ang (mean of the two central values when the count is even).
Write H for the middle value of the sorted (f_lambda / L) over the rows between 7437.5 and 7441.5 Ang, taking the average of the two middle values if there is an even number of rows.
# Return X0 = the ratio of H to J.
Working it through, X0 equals 0.84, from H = 0.89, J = 1.06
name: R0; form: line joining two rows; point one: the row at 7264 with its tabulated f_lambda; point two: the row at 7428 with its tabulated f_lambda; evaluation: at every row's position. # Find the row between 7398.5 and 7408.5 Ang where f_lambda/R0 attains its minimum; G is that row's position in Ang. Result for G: 7400 Ang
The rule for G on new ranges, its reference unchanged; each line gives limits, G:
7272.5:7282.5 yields 7274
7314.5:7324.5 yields 7315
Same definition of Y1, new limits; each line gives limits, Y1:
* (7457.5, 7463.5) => 2.11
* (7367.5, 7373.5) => 2.48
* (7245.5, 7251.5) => 2.45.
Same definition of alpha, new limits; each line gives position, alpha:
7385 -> 1.05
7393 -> 1.15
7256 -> 1.64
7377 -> 1.18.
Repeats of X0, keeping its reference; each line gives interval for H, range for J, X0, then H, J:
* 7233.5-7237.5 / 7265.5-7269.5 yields 1.03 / 0.91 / 0.88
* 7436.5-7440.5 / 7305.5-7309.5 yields 0.88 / 0.89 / 1.01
